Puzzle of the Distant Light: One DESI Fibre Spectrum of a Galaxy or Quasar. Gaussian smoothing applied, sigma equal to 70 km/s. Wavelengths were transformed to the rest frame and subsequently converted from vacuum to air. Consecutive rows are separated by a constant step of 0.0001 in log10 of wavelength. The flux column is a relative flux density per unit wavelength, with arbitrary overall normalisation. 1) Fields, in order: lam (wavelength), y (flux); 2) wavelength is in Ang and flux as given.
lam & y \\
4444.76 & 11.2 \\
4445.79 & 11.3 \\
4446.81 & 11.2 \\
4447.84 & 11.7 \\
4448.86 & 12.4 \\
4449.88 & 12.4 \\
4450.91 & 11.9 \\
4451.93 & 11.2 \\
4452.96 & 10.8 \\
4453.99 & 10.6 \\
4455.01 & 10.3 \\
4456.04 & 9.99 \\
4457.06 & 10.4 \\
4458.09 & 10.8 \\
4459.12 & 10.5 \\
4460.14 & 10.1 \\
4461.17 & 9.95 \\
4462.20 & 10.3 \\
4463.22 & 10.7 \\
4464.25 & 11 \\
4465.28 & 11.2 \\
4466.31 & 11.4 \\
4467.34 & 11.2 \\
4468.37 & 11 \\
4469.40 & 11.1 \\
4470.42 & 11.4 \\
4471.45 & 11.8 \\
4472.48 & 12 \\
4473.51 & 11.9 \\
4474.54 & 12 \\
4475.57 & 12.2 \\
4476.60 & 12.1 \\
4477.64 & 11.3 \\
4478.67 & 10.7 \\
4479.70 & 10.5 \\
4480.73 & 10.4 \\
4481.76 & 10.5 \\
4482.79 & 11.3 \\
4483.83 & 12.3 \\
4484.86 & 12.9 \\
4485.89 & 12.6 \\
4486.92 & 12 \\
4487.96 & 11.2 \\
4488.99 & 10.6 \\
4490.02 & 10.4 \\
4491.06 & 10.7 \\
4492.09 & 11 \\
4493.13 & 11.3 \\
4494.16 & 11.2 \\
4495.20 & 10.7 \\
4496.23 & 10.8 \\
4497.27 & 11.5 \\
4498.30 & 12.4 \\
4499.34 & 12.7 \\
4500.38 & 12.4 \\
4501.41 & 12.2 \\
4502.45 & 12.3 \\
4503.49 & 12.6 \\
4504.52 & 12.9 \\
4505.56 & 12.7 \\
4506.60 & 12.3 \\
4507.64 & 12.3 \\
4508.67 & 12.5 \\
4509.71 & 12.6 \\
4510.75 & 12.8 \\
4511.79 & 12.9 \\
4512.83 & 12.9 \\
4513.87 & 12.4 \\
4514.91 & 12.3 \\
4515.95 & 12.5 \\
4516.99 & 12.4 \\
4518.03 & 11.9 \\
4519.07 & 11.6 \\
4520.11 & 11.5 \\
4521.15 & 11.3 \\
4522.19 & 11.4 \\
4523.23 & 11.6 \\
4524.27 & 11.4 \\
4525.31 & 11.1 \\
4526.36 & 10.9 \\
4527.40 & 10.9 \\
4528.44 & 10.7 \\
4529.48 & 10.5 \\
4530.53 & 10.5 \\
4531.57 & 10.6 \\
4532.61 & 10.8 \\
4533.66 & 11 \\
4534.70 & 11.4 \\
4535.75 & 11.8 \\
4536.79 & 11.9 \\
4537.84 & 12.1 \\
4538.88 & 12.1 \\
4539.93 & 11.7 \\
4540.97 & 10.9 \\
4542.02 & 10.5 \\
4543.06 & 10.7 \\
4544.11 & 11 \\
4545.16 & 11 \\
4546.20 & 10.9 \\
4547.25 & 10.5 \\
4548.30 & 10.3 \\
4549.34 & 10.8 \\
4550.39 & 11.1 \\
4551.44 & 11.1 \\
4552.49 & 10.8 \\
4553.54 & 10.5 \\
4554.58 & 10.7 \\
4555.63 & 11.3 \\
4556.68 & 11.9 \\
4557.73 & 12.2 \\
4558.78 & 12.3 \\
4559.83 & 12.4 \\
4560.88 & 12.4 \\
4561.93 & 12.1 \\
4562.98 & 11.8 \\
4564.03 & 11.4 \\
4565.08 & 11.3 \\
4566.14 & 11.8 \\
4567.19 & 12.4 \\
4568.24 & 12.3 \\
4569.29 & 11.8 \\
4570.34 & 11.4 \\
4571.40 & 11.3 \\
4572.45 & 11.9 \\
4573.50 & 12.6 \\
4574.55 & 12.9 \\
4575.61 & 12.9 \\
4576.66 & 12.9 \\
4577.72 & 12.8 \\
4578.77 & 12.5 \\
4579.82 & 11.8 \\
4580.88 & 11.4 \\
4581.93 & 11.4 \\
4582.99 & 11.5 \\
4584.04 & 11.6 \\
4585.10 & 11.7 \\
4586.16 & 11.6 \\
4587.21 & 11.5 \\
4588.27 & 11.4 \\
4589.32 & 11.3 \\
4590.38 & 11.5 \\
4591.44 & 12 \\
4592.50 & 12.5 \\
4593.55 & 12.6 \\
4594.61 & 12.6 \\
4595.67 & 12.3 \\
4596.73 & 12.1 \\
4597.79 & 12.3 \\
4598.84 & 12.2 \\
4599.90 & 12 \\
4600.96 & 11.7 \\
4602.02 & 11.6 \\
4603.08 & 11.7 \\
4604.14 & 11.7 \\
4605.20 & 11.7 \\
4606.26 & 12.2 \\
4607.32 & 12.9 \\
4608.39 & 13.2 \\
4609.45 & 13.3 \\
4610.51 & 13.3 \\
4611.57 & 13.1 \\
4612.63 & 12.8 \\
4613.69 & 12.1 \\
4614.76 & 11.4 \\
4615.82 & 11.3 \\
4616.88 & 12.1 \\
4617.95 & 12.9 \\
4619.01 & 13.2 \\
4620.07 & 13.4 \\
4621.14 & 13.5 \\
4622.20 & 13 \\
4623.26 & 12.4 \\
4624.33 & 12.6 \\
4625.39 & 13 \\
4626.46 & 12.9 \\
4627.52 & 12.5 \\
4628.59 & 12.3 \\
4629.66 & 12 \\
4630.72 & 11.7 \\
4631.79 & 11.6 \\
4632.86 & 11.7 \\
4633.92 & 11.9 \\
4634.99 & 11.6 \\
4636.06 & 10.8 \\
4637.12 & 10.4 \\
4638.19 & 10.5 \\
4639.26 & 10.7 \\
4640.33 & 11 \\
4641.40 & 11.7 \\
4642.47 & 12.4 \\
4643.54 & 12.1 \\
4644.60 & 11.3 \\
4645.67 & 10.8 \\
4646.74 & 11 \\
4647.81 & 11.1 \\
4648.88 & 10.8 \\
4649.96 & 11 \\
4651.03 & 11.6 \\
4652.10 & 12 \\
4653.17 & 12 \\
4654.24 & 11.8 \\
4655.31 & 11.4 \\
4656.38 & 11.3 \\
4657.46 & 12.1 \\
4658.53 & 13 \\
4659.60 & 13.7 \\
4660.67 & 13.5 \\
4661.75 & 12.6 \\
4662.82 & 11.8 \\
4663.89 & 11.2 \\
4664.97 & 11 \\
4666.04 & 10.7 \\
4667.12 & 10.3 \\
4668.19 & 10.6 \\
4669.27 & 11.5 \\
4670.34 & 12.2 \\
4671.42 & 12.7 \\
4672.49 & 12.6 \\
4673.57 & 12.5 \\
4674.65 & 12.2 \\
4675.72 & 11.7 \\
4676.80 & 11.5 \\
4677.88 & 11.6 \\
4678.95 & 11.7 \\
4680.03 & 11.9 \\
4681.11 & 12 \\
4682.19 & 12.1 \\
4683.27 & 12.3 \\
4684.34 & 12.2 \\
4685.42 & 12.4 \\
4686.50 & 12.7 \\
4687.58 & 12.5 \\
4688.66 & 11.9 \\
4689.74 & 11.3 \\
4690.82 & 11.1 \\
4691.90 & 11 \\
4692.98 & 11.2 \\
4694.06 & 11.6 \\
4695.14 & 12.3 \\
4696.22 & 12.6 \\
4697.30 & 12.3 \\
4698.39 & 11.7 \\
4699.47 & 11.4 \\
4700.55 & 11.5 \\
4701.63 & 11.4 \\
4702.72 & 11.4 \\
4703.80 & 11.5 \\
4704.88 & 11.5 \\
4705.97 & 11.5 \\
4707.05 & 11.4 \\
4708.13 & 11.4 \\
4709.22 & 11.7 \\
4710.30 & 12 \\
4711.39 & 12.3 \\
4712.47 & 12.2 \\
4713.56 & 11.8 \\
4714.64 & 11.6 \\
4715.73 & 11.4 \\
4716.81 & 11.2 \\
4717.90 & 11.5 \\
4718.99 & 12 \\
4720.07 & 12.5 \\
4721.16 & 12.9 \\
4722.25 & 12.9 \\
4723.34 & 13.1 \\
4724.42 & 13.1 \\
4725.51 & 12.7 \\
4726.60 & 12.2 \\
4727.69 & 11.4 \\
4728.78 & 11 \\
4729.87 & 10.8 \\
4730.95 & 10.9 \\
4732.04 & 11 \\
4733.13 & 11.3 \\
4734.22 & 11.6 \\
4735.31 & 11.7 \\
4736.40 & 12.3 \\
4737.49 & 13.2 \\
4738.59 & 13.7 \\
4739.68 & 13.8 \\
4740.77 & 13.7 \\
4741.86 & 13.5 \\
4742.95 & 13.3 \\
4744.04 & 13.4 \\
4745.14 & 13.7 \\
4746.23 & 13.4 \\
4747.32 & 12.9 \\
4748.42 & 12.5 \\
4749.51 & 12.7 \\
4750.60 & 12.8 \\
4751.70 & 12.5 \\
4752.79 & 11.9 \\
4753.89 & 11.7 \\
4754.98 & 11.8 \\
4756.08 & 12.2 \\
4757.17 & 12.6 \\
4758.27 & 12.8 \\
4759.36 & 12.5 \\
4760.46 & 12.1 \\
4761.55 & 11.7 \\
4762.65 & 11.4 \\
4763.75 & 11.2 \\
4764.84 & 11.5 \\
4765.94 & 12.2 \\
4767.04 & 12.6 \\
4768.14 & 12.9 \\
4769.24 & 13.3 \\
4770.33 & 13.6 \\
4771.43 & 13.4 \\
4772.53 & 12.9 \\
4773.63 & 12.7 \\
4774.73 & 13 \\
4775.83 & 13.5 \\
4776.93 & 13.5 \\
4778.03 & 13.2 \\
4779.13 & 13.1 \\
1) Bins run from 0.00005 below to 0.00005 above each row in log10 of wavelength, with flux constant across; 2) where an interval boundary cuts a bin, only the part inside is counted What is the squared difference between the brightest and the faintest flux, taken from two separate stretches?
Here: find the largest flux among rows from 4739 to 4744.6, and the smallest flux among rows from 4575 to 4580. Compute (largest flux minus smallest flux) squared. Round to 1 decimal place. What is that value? 4.0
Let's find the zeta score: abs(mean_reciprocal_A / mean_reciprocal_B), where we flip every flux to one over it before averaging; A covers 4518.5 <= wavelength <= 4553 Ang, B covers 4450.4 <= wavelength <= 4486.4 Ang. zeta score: 1.00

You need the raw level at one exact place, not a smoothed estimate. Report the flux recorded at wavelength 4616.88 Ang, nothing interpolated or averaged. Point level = 12.1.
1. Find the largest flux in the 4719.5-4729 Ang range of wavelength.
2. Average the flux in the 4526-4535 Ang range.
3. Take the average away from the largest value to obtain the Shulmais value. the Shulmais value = 2.3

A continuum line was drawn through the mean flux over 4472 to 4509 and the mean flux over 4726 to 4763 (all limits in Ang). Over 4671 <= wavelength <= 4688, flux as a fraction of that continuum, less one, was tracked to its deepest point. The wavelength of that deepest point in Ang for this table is 4676.80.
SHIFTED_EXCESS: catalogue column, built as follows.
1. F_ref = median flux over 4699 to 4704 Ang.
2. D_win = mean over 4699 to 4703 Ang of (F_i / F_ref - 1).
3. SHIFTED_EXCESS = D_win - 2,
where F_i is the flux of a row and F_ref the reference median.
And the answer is -2.00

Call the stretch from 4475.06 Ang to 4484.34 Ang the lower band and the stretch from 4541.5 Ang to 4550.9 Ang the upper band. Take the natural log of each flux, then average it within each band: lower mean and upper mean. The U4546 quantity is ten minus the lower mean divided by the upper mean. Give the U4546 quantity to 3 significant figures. 8.98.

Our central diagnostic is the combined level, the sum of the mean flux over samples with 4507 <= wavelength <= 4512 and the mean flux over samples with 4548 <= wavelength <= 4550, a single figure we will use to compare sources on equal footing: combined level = 23.2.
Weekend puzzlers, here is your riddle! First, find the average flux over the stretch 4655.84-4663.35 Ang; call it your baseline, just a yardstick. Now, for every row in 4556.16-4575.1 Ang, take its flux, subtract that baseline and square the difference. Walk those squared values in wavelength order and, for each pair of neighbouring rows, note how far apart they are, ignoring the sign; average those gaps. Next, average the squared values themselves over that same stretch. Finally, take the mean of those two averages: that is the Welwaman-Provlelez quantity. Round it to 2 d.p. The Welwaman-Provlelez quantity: 0.46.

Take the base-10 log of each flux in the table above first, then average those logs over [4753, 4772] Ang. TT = 1.09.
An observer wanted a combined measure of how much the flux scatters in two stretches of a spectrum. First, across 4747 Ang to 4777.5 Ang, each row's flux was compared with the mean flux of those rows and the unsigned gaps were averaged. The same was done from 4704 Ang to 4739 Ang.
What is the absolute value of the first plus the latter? 1.2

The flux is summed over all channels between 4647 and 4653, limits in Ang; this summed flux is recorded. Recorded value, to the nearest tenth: 56.5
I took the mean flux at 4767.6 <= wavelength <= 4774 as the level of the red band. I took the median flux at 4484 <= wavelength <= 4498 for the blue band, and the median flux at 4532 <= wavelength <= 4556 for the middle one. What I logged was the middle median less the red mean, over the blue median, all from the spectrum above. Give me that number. -0.19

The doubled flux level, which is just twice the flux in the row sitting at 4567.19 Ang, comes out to 24.8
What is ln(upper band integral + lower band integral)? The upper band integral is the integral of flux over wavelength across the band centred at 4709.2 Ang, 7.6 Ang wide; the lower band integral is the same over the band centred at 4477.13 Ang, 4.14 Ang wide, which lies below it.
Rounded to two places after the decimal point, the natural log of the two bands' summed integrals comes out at 4.92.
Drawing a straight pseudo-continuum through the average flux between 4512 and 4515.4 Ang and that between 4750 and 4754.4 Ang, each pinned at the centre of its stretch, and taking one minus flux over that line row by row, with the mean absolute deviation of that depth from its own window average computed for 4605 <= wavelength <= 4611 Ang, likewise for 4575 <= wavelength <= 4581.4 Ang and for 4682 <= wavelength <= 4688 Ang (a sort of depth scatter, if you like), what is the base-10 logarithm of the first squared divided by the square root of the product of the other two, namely -1.09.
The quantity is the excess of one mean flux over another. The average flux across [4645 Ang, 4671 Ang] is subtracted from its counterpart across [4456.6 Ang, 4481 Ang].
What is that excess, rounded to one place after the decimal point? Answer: -0.5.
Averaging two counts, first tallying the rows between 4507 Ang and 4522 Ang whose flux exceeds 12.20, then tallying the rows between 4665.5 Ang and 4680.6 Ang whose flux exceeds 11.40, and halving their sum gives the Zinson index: 10.5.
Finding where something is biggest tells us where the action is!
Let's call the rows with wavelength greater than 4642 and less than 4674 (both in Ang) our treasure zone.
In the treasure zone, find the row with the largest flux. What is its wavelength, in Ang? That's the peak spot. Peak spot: 4659.60 Ang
